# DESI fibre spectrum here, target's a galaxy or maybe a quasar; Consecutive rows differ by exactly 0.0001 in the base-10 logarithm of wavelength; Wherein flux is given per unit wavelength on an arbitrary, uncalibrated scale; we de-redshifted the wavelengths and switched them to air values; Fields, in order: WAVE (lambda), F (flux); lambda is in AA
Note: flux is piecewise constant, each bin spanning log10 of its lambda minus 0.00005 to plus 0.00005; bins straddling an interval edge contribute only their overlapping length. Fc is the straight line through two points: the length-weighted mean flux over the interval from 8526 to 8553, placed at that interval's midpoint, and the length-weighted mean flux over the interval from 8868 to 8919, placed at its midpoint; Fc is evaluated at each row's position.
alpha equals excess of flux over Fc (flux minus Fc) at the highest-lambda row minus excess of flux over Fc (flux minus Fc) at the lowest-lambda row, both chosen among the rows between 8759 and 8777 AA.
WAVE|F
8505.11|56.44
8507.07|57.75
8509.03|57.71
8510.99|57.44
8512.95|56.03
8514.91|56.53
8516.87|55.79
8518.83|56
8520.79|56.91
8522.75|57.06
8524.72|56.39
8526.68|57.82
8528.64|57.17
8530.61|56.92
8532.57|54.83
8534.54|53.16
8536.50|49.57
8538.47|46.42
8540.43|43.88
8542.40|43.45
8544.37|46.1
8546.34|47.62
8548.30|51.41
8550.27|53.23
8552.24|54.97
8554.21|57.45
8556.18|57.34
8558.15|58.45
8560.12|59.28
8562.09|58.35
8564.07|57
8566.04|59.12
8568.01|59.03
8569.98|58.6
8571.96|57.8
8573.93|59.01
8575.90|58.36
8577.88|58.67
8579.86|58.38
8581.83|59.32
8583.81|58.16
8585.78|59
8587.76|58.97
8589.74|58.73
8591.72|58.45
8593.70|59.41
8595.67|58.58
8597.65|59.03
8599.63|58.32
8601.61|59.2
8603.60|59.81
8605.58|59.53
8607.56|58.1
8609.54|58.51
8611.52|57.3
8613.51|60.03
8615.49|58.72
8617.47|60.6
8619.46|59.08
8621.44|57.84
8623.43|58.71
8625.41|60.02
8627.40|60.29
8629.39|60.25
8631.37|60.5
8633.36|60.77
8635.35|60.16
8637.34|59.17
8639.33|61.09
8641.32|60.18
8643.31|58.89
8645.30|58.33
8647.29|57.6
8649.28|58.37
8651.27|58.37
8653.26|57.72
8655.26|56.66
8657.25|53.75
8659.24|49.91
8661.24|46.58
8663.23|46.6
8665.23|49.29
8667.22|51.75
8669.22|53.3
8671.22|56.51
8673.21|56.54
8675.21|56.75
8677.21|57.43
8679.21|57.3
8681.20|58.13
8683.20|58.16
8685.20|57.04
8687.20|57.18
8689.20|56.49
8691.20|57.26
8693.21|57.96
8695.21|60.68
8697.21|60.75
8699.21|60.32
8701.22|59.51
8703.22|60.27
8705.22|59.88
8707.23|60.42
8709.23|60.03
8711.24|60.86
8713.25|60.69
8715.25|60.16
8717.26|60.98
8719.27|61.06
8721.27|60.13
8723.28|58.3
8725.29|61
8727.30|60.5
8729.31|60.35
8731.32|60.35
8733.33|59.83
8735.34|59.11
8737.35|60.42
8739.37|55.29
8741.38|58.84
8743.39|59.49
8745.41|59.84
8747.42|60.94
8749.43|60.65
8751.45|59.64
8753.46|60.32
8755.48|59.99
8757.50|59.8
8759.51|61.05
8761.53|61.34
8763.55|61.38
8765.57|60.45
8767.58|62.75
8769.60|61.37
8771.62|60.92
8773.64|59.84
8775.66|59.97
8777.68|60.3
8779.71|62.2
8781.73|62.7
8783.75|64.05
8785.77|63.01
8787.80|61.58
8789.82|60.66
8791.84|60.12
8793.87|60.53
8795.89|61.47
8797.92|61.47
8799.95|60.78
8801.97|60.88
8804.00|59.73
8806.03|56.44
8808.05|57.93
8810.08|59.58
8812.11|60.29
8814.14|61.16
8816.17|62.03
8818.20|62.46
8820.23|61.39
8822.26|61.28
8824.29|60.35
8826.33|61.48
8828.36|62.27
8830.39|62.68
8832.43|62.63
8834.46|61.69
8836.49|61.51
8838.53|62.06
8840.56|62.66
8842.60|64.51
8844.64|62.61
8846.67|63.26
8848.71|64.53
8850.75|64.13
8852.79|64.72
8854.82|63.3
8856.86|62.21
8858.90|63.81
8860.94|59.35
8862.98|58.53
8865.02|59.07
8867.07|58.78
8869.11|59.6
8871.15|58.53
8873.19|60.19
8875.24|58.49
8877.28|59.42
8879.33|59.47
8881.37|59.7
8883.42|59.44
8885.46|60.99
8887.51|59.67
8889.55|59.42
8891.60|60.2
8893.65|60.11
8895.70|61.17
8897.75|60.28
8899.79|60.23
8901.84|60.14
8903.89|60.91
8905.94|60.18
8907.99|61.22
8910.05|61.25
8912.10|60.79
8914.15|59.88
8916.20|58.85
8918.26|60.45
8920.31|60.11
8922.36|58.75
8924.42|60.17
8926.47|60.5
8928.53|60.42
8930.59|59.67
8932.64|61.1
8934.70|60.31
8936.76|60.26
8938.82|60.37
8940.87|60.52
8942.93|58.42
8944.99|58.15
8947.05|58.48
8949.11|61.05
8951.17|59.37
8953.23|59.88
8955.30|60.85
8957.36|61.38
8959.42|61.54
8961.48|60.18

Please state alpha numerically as -1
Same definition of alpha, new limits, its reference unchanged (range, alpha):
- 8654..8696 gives 3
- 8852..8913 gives -5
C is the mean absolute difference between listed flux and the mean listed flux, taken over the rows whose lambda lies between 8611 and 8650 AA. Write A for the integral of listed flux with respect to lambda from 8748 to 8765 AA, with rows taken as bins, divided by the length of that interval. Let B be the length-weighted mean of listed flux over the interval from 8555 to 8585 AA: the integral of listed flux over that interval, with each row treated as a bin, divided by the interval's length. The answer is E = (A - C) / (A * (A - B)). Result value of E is 0.5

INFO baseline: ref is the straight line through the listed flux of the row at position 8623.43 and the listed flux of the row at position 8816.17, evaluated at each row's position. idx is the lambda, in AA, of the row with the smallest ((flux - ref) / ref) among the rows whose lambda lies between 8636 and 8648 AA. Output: 8647.29 AA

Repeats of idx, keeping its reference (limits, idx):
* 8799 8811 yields 8806.03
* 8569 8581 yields 8571.96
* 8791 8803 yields 8791.84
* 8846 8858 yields 8856.86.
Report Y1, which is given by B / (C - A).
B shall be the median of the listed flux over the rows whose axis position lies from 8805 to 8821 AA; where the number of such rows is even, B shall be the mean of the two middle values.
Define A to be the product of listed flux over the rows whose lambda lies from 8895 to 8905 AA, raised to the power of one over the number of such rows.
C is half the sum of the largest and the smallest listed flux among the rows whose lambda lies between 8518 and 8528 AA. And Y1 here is -17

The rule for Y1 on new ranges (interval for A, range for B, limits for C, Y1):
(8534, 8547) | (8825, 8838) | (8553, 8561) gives 6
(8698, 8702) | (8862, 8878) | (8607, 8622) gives -61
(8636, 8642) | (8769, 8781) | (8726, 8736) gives -180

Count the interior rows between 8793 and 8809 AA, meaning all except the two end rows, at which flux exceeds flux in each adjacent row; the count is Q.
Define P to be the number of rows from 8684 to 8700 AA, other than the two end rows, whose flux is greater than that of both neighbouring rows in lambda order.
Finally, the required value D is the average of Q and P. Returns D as 1.50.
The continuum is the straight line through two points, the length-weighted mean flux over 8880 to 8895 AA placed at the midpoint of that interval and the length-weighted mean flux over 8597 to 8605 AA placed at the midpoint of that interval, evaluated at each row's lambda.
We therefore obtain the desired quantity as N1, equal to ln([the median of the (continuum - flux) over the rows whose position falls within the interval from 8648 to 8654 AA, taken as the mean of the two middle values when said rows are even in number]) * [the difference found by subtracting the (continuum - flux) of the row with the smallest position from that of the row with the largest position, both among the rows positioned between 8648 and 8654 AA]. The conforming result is -0.1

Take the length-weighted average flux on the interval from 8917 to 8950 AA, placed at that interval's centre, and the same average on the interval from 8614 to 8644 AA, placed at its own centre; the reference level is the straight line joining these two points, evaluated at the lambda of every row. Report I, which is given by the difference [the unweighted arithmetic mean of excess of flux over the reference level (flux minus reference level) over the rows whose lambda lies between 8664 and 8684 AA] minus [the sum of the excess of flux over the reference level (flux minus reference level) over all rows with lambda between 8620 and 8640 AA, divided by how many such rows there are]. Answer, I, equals -4.4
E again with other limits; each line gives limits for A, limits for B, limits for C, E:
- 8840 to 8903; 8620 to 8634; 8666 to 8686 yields 0.8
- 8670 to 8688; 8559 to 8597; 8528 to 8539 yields -0.6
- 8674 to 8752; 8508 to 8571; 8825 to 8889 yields 0.2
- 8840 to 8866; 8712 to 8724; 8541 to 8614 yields 0.4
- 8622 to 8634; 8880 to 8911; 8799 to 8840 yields -2.9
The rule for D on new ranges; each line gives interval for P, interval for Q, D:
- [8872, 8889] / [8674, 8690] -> 2.50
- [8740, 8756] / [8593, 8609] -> 2.00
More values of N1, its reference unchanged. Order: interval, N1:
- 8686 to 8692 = -0.1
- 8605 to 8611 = -0.6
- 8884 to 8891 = -2.0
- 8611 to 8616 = 1.3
